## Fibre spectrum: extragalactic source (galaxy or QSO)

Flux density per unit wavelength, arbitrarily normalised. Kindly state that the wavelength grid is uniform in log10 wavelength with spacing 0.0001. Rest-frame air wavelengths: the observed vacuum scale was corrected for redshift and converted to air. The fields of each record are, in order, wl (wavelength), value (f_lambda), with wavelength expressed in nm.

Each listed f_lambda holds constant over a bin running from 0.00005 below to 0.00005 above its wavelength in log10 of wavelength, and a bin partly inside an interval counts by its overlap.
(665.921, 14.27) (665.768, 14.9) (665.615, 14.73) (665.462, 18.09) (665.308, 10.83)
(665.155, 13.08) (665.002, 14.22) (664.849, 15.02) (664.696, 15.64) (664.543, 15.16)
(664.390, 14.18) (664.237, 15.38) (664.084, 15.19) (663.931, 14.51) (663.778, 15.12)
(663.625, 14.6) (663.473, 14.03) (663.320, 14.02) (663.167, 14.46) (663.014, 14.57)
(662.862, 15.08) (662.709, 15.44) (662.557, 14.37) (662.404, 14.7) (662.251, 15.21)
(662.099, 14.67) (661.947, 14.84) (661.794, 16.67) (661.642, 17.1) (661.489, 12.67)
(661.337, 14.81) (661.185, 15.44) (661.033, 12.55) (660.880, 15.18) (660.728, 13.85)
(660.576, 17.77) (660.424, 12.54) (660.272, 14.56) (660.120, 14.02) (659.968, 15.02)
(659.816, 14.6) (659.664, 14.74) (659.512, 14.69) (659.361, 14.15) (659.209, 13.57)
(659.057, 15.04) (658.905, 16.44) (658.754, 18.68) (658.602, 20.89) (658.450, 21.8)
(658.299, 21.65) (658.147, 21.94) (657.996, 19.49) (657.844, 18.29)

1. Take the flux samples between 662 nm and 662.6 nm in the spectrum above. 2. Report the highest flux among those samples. 15.21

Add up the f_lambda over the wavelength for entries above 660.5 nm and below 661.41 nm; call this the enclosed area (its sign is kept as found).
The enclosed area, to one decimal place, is 13.6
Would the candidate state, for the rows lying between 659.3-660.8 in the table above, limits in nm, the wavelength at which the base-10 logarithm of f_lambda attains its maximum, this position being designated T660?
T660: 660.576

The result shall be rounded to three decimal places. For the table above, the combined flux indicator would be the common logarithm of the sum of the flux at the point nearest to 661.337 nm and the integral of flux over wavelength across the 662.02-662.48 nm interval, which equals 1.335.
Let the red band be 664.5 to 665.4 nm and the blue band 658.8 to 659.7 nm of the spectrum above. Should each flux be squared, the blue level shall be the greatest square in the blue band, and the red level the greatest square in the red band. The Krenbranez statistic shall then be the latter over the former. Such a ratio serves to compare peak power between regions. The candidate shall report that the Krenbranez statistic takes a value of 0.91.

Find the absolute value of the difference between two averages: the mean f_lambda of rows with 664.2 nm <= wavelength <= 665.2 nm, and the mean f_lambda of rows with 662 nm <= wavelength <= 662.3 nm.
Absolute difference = 0.3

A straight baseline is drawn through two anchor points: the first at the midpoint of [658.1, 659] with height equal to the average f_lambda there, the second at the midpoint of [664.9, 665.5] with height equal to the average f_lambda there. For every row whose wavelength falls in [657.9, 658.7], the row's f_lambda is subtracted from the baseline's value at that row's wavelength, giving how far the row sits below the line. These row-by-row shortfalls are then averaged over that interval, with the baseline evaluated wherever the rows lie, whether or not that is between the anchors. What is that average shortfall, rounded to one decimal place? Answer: -0.7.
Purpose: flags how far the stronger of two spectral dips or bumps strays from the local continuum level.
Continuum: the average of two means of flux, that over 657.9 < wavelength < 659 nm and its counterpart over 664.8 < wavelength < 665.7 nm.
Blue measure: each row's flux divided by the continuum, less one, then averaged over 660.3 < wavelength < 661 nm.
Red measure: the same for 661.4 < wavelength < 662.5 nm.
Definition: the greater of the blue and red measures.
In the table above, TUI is -0.12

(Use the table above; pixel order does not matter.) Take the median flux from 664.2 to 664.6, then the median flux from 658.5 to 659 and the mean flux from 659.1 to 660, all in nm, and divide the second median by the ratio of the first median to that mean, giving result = 17.82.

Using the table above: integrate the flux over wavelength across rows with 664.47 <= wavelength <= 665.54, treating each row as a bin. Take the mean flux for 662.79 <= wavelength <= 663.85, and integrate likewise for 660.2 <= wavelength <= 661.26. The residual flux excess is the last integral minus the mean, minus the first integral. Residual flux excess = -14.7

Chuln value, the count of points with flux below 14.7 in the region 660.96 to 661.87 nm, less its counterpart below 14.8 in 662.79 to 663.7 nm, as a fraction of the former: -1.5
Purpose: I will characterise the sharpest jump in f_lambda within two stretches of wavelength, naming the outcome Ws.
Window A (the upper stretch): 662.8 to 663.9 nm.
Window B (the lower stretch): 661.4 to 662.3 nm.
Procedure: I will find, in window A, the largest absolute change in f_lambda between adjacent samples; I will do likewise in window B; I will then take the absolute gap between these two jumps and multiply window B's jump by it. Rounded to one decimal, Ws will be 17.1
